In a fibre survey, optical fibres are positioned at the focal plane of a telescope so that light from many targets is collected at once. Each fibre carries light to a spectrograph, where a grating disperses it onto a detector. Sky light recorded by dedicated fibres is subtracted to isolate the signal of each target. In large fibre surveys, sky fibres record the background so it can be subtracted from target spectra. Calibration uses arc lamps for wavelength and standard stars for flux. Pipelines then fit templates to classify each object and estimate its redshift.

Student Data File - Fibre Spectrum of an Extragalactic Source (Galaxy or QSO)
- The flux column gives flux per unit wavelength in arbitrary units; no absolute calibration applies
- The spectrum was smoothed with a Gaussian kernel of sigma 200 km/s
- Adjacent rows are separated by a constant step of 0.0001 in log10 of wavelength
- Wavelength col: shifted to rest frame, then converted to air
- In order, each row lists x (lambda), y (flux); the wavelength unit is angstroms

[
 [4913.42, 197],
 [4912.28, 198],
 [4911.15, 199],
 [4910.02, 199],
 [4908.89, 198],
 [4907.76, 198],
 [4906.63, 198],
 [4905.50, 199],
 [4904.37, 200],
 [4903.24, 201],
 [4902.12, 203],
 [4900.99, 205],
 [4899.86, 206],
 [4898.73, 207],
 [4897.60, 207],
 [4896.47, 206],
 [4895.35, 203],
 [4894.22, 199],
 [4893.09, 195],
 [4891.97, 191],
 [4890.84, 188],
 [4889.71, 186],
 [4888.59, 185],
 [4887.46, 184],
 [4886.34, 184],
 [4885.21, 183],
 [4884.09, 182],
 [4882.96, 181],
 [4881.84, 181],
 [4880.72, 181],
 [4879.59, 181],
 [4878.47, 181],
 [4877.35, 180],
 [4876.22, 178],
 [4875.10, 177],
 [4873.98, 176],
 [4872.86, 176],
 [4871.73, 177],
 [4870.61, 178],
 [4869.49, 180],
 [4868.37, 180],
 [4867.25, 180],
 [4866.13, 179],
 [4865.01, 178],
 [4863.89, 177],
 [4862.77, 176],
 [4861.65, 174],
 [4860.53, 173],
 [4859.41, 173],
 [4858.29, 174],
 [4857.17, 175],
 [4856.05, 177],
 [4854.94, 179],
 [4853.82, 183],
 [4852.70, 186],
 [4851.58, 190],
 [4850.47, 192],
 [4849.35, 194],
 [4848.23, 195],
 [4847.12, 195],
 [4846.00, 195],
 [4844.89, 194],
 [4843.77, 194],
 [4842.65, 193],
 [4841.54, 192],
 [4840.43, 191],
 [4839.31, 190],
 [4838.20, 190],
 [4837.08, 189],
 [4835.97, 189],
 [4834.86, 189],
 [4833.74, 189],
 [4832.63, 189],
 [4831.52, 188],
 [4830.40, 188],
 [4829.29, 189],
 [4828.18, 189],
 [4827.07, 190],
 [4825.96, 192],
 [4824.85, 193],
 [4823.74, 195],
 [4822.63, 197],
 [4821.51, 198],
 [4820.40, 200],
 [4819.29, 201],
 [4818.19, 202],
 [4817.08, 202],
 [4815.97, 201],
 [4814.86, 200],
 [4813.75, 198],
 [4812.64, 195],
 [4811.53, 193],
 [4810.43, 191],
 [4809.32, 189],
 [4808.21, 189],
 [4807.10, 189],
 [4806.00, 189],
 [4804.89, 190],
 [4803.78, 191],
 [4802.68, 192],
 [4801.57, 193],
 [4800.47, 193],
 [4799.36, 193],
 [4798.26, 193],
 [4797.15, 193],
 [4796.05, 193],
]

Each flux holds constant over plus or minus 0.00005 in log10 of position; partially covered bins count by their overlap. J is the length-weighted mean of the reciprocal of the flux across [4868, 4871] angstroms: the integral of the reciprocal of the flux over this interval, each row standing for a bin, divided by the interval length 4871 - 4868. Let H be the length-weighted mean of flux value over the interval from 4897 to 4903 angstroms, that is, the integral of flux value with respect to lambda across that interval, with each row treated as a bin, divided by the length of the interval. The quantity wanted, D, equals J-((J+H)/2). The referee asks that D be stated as -103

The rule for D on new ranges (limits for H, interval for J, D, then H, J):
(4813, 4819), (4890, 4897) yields -100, 201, 0.0051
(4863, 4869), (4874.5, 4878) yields -89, 179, 0.0056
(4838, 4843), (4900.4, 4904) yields -96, 192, 0.0049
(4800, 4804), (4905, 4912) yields -96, 193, 0.0050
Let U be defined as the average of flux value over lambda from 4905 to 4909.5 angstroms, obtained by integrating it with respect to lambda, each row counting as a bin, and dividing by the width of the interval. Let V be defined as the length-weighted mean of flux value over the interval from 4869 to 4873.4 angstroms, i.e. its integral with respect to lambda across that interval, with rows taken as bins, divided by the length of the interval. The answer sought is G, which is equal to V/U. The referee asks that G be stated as 0.90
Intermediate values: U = 198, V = 178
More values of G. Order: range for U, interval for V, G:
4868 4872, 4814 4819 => 1.12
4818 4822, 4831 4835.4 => 0.94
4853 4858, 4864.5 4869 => 1.00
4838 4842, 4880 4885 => 0.95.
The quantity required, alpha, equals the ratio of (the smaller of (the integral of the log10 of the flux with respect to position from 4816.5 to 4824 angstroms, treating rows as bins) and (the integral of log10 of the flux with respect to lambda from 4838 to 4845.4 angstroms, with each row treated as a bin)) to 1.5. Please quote 11.3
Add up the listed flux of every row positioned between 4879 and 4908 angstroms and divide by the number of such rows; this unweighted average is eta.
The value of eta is 194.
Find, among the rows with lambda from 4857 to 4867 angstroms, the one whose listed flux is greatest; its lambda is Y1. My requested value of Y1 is 4866.13 angstroms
